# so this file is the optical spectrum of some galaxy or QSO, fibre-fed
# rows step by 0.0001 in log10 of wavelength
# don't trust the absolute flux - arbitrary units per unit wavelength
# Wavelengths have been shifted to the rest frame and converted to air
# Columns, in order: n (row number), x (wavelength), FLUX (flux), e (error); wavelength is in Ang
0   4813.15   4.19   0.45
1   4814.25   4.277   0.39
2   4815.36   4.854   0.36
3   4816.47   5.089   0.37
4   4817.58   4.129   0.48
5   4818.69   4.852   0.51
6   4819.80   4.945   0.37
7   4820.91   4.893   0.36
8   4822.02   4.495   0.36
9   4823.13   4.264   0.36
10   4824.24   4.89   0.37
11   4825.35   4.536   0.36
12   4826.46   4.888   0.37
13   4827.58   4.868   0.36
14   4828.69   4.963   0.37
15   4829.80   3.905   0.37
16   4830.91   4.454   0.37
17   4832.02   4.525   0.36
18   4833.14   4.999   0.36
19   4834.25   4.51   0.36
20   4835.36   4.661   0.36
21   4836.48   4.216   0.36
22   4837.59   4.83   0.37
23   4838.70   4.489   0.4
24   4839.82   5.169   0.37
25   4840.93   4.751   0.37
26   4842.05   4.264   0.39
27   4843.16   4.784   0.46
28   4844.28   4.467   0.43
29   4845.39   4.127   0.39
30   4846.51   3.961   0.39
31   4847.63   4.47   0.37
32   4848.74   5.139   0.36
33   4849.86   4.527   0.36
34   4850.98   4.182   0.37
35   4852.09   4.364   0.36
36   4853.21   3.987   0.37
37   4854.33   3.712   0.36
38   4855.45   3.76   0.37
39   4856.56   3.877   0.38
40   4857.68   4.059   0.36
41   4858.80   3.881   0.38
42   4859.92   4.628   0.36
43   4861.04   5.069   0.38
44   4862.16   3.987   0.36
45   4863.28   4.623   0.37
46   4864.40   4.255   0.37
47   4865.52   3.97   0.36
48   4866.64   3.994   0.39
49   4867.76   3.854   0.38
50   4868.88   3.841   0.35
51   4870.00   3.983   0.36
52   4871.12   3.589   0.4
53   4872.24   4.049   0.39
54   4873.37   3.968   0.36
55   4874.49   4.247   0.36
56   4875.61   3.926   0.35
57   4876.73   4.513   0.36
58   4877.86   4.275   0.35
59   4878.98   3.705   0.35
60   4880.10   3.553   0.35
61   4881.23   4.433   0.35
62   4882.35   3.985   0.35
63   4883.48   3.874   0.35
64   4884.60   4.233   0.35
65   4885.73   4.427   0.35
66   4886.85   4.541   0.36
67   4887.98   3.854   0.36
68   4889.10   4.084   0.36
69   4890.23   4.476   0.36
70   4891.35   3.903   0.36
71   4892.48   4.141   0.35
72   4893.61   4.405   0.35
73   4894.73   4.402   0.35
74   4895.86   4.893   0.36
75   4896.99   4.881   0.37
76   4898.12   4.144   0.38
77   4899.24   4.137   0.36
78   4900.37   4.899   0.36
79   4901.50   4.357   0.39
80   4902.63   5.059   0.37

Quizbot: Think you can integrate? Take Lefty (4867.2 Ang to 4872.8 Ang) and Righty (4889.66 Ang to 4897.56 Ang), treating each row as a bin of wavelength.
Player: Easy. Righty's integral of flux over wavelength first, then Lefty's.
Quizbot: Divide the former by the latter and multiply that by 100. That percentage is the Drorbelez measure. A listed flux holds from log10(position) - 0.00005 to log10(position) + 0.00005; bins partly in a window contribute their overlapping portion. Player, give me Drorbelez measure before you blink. 162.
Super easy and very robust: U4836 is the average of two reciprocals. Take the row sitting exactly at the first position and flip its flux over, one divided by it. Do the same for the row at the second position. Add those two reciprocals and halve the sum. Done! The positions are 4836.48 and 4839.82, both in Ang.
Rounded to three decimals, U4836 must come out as 0.215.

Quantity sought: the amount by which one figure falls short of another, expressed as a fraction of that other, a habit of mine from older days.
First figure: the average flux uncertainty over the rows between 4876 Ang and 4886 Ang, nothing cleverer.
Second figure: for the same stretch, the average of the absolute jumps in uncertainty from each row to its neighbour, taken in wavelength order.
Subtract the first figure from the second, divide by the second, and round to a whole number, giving -280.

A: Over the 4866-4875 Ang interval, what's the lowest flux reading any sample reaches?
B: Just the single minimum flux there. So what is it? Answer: 3.589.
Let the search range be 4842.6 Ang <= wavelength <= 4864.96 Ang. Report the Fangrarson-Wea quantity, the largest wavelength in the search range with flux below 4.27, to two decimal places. 4864.40 Ang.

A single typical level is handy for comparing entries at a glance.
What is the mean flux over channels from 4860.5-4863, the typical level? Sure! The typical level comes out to 4.53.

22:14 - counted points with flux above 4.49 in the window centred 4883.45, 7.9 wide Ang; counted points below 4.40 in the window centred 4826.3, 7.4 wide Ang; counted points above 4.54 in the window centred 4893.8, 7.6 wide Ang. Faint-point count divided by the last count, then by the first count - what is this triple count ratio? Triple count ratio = 1.00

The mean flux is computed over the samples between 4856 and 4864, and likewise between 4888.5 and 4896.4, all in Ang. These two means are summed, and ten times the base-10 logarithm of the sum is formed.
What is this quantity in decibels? 9.36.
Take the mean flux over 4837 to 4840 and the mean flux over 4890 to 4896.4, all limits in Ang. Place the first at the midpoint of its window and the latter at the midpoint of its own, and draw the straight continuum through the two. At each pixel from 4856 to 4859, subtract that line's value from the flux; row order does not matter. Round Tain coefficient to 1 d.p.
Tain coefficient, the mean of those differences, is -0.7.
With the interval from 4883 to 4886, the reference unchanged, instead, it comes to -0.3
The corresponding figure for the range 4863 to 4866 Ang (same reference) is -0.3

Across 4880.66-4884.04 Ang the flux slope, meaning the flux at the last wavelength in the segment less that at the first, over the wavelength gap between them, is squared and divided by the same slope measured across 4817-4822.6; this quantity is 0.75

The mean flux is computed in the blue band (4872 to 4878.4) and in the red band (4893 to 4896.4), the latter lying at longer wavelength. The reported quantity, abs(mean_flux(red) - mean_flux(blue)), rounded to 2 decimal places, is 0.40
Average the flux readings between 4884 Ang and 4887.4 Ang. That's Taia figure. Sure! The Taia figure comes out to 4.40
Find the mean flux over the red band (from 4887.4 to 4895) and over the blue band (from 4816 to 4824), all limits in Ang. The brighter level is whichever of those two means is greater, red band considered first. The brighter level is 4.67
